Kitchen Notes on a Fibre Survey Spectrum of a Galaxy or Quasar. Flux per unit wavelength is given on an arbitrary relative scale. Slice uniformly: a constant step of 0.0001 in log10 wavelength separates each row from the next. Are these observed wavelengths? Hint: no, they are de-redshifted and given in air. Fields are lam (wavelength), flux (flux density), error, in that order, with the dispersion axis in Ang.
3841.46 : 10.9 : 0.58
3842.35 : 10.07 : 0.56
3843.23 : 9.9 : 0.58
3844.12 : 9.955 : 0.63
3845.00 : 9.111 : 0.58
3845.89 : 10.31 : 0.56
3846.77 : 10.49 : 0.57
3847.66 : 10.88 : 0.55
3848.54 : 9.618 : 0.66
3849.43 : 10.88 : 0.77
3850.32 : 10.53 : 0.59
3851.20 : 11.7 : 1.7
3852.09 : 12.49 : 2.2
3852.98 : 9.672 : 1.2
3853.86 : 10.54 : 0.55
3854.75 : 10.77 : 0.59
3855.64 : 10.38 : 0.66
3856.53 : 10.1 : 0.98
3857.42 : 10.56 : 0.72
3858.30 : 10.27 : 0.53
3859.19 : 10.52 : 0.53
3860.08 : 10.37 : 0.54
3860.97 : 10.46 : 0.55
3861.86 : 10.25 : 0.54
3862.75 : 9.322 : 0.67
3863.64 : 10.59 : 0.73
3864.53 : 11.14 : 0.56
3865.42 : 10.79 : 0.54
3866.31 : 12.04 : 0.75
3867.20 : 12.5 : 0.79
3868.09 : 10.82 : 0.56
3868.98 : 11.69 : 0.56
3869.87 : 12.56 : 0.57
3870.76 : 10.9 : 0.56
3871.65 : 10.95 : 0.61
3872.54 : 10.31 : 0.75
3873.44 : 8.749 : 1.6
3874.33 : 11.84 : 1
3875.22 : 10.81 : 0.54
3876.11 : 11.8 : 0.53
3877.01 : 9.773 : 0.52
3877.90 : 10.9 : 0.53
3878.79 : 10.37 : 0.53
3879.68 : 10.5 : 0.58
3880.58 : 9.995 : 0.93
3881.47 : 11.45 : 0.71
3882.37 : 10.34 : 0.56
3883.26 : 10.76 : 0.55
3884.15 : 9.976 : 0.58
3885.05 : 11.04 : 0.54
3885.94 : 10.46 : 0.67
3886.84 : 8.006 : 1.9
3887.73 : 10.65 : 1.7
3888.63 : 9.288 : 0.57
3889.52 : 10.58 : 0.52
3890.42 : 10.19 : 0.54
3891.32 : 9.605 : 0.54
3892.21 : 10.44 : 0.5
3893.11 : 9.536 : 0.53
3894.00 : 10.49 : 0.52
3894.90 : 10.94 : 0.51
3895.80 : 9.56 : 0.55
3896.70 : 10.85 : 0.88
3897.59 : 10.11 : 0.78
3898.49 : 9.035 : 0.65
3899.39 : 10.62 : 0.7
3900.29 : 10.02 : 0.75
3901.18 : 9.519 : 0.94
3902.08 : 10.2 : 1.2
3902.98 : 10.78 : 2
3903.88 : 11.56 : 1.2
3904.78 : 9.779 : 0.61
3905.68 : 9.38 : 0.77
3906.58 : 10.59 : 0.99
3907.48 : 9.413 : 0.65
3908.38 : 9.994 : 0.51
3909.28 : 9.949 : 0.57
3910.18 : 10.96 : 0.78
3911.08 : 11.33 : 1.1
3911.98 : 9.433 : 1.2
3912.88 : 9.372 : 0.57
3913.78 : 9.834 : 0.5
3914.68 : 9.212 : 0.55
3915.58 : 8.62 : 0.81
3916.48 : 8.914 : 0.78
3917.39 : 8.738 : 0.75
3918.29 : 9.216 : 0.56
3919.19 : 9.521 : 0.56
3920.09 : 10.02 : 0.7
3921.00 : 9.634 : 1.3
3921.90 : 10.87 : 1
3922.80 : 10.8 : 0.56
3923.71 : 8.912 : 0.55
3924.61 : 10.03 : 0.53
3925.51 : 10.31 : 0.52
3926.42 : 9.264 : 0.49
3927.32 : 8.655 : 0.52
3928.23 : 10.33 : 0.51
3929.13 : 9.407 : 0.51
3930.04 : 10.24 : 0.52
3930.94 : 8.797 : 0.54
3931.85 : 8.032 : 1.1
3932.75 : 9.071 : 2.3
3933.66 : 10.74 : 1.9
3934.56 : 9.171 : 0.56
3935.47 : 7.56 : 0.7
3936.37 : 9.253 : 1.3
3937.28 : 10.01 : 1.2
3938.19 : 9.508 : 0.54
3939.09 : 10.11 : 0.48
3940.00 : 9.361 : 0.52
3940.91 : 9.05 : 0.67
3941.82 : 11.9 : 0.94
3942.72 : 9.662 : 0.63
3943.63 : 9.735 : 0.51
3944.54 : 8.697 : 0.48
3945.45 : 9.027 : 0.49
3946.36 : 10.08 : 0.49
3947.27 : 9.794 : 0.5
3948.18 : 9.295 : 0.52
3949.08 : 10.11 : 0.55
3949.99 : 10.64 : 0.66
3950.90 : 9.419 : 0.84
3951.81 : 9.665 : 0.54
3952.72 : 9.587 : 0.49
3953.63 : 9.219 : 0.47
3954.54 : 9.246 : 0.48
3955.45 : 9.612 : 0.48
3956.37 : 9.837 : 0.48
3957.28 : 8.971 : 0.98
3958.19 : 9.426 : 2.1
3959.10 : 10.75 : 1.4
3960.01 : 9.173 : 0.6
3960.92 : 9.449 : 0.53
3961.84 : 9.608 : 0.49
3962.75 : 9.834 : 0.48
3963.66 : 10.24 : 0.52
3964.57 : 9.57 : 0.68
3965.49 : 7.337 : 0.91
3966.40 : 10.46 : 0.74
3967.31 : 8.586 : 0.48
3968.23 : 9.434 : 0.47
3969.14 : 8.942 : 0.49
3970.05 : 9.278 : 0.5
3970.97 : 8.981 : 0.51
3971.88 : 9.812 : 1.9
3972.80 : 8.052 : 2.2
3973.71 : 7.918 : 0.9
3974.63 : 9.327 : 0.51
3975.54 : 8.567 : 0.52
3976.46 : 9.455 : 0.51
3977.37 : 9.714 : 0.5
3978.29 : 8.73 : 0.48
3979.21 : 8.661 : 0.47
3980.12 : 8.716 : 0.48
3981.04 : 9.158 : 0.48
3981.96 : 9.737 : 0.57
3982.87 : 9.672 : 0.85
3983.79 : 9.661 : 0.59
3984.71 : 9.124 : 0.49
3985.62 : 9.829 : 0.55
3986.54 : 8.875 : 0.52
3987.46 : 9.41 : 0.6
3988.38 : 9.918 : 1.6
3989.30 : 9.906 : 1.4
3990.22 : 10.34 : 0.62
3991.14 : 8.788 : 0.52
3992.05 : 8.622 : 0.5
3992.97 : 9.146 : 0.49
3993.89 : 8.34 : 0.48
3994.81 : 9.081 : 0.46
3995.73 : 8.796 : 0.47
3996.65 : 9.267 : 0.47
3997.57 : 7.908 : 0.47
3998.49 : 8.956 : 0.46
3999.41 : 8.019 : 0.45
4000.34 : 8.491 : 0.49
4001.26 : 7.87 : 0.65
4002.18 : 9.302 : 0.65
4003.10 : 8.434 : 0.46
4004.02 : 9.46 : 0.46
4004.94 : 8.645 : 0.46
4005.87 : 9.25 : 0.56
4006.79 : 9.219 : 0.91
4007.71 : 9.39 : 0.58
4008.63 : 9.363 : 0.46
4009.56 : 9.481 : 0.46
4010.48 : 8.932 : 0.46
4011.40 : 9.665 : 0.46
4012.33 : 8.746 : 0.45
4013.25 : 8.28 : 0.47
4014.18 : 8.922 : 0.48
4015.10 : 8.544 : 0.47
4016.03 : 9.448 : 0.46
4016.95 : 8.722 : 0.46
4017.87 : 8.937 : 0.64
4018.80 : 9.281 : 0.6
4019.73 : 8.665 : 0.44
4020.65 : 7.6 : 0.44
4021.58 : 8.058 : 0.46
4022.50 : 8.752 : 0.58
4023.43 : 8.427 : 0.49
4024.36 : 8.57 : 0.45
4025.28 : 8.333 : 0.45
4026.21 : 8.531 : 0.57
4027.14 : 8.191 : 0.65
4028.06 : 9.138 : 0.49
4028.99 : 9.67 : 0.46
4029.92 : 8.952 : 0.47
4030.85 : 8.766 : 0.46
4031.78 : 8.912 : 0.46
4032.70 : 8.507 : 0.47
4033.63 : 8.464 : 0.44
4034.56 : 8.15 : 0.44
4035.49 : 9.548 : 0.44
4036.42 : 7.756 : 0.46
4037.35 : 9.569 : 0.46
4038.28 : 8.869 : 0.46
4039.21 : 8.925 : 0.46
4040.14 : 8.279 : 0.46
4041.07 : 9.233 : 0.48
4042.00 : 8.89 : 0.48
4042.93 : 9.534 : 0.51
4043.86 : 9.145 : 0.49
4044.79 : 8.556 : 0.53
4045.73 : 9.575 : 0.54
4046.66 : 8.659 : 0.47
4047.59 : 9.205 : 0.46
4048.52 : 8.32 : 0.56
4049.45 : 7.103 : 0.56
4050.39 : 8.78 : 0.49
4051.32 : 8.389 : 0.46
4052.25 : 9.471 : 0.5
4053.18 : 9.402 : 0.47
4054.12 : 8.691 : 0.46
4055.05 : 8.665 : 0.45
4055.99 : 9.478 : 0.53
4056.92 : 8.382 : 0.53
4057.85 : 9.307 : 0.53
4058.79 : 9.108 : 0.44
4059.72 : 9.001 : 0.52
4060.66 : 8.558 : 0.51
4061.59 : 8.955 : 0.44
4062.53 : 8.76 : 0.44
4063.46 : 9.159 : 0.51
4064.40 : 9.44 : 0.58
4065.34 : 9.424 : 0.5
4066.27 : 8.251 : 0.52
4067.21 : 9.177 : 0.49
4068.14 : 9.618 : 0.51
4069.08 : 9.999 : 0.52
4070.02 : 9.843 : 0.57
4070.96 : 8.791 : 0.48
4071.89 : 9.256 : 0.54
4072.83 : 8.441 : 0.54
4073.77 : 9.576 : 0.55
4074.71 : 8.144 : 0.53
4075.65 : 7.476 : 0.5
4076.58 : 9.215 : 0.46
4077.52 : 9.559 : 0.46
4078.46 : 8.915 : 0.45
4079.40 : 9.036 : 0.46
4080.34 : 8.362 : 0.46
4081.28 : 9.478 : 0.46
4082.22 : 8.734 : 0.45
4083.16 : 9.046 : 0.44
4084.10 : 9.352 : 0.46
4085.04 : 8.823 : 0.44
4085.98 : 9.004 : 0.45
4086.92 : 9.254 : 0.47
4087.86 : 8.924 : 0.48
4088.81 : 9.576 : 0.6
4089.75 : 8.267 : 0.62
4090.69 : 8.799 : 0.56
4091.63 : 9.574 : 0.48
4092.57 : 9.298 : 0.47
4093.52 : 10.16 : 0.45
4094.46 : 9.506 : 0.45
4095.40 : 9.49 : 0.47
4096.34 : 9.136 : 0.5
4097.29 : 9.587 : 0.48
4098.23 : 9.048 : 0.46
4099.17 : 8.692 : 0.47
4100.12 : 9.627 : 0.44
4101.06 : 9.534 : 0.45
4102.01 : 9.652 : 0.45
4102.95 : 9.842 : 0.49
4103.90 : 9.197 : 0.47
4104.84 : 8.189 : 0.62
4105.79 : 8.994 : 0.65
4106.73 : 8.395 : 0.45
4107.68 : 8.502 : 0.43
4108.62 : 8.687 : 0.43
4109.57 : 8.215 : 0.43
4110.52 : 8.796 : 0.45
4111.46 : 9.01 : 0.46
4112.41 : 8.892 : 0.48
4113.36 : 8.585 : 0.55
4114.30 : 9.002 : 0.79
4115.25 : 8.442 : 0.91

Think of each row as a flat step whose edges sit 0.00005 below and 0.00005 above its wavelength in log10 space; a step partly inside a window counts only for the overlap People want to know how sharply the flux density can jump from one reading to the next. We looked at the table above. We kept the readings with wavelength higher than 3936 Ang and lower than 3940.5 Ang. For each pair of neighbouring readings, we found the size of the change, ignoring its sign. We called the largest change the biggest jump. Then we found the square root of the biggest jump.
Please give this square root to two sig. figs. 0.87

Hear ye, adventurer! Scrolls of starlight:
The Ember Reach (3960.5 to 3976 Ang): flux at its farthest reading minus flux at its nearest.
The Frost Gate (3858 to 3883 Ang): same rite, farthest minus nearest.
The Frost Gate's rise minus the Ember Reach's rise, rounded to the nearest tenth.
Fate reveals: 1.0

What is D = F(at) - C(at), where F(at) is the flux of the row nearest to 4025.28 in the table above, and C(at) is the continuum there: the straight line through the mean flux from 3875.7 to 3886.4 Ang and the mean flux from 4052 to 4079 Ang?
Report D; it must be -1.0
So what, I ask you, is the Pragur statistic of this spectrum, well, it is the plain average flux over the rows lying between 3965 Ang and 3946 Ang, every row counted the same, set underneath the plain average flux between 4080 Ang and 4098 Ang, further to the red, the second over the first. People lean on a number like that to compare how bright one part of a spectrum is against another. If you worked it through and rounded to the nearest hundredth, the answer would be 0.95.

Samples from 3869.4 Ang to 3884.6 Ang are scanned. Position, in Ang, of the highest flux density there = 3869.87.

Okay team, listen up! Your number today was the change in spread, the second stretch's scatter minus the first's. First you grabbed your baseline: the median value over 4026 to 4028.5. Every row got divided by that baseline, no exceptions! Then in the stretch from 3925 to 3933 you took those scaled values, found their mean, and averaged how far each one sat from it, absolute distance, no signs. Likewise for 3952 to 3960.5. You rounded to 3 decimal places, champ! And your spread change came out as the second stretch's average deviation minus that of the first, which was -0.033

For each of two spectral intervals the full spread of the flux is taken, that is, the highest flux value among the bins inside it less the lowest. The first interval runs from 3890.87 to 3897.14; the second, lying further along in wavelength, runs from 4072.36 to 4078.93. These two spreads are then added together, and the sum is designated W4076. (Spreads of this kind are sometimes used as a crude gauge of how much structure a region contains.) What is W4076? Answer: 3.5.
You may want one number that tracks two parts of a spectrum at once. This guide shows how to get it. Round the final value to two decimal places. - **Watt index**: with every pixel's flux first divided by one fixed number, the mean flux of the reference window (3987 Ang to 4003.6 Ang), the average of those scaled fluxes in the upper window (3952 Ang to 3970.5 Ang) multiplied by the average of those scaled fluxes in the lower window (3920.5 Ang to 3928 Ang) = 1.16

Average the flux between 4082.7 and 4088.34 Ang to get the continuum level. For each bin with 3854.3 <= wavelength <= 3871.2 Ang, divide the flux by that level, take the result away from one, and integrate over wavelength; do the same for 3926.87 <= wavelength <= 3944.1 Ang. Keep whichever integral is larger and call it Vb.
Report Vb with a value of -0.8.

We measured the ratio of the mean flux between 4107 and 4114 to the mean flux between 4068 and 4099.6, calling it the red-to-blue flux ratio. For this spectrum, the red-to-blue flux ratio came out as 0.95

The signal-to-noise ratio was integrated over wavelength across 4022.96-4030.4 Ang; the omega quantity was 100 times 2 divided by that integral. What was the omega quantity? 1.5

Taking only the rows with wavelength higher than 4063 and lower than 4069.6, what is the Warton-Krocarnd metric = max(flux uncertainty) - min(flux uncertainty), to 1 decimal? 0.1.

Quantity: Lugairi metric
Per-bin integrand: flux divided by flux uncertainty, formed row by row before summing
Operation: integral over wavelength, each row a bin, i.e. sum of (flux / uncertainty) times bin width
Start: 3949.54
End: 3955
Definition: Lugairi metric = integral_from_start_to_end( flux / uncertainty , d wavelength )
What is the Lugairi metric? 94.4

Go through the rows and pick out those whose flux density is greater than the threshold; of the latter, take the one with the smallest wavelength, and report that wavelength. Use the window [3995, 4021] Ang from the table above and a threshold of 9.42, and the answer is 4004.02 Ang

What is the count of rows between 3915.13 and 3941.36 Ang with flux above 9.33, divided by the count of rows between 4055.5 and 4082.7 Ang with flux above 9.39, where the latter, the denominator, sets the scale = 1.7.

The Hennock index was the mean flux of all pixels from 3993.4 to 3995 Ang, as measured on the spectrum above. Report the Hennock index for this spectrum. 8.7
